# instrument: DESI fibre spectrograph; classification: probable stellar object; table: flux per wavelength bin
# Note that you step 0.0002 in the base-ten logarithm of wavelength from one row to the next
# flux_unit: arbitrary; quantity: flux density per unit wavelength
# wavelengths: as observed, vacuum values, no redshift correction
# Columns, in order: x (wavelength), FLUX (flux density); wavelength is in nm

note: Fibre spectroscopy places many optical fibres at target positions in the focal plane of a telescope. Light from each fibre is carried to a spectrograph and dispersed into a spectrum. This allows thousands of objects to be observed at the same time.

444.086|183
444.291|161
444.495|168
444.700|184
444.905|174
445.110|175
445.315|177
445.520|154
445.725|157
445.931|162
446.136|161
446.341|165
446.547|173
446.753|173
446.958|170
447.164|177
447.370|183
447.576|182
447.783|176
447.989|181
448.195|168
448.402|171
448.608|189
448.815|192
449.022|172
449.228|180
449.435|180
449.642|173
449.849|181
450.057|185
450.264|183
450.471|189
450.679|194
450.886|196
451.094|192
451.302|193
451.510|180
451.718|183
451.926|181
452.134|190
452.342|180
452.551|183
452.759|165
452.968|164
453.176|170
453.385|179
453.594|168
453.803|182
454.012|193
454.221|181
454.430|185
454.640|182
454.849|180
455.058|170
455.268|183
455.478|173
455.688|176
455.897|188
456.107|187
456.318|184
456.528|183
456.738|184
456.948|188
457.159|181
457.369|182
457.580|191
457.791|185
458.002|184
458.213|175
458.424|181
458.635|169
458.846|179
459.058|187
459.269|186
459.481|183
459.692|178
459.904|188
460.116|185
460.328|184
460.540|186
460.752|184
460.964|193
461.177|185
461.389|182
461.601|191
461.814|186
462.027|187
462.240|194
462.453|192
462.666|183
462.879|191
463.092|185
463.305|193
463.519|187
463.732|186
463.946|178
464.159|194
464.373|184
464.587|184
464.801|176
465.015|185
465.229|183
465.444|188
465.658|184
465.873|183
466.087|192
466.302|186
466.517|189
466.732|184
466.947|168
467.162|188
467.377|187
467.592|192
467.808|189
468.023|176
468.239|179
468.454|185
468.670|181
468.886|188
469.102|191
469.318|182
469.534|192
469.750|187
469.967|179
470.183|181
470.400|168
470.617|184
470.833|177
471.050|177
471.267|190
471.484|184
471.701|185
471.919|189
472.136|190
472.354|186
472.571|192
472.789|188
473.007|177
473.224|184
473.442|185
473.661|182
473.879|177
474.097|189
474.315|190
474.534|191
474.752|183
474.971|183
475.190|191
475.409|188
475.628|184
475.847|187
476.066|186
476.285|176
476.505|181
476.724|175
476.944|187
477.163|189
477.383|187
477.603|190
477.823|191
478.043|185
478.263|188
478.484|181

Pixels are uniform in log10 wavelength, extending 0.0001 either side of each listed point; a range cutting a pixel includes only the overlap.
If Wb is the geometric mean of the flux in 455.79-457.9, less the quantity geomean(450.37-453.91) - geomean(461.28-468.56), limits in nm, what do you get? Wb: 189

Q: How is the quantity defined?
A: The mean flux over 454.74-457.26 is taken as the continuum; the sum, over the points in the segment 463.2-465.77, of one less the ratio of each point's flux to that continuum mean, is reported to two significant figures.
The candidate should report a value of -0.25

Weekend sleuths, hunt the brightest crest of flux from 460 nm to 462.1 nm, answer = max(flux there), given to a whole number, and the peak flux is 193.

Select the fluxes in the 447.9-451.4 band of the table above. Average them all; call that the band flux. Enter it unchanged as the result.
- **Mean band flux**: 183.5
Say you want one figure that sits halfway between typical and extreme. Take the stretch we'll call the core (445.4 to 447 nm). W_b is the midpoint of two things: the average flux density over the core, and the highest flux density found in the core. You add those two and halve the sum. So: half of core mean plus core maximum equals 169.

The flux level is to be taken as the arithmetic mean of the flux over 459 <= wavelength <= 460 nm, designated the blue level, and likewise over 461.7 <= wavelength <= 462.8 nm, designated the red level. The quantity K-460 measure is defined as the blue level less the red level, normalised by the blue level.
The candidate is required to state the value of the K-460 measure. -0.022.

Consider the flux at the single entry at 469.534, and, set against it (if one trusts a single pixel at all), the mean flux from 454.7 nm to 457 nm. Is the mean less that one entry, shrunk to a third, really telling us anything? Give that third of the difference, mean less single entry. -3.5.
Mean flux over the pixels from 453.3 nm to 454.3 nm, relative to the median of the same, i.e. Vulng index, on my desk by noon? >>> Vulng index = 0.998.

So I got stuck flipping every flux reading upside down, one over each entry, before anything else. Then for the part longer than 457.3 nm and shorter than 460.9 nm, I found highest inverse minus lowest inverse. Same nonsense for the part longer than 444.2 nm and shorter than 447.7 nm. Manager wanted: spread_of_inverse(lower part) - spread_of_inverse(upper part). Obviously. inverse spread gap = 0.0004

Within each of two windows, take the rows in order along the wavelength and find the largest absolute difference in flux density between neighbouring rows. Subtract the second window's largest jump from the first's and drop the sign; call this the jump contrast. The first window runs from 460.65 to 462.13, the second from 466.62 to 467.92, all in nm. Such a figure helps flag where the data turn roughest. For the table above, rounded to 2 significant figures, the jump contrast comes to 11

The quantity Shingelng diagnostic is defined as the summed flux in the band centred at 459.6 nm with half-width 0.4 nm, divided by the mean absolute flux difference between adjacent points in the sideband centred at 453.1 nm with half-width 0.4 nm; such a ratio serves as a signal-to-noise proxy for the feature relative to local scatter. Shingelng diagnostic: 138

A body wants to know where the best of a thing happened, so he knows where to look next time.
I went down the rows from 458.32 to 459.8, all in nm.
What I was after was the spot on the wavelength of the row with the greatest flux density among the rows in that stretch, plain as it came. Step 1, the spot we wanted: 459.058 nm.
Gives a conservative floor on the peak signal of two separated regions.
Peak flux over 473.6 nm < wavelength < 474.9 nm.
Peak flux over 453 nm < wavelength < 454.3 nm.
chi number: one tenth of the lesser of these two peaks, 19.1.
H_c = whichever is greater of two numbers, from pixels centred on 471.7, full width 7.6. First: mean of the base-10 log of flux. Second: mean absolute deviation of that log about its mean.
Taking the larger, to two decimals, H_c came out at 2.27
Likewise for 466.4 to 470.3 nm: 2.27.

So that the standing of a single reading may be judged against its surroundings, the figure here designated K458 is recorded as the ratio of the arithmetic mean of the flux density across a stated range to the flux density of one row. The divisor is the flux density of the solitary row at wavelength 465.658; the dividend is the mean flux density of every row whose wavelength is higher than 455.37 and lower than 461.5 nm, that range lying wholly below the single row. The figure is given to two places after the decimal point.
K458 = 1.00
